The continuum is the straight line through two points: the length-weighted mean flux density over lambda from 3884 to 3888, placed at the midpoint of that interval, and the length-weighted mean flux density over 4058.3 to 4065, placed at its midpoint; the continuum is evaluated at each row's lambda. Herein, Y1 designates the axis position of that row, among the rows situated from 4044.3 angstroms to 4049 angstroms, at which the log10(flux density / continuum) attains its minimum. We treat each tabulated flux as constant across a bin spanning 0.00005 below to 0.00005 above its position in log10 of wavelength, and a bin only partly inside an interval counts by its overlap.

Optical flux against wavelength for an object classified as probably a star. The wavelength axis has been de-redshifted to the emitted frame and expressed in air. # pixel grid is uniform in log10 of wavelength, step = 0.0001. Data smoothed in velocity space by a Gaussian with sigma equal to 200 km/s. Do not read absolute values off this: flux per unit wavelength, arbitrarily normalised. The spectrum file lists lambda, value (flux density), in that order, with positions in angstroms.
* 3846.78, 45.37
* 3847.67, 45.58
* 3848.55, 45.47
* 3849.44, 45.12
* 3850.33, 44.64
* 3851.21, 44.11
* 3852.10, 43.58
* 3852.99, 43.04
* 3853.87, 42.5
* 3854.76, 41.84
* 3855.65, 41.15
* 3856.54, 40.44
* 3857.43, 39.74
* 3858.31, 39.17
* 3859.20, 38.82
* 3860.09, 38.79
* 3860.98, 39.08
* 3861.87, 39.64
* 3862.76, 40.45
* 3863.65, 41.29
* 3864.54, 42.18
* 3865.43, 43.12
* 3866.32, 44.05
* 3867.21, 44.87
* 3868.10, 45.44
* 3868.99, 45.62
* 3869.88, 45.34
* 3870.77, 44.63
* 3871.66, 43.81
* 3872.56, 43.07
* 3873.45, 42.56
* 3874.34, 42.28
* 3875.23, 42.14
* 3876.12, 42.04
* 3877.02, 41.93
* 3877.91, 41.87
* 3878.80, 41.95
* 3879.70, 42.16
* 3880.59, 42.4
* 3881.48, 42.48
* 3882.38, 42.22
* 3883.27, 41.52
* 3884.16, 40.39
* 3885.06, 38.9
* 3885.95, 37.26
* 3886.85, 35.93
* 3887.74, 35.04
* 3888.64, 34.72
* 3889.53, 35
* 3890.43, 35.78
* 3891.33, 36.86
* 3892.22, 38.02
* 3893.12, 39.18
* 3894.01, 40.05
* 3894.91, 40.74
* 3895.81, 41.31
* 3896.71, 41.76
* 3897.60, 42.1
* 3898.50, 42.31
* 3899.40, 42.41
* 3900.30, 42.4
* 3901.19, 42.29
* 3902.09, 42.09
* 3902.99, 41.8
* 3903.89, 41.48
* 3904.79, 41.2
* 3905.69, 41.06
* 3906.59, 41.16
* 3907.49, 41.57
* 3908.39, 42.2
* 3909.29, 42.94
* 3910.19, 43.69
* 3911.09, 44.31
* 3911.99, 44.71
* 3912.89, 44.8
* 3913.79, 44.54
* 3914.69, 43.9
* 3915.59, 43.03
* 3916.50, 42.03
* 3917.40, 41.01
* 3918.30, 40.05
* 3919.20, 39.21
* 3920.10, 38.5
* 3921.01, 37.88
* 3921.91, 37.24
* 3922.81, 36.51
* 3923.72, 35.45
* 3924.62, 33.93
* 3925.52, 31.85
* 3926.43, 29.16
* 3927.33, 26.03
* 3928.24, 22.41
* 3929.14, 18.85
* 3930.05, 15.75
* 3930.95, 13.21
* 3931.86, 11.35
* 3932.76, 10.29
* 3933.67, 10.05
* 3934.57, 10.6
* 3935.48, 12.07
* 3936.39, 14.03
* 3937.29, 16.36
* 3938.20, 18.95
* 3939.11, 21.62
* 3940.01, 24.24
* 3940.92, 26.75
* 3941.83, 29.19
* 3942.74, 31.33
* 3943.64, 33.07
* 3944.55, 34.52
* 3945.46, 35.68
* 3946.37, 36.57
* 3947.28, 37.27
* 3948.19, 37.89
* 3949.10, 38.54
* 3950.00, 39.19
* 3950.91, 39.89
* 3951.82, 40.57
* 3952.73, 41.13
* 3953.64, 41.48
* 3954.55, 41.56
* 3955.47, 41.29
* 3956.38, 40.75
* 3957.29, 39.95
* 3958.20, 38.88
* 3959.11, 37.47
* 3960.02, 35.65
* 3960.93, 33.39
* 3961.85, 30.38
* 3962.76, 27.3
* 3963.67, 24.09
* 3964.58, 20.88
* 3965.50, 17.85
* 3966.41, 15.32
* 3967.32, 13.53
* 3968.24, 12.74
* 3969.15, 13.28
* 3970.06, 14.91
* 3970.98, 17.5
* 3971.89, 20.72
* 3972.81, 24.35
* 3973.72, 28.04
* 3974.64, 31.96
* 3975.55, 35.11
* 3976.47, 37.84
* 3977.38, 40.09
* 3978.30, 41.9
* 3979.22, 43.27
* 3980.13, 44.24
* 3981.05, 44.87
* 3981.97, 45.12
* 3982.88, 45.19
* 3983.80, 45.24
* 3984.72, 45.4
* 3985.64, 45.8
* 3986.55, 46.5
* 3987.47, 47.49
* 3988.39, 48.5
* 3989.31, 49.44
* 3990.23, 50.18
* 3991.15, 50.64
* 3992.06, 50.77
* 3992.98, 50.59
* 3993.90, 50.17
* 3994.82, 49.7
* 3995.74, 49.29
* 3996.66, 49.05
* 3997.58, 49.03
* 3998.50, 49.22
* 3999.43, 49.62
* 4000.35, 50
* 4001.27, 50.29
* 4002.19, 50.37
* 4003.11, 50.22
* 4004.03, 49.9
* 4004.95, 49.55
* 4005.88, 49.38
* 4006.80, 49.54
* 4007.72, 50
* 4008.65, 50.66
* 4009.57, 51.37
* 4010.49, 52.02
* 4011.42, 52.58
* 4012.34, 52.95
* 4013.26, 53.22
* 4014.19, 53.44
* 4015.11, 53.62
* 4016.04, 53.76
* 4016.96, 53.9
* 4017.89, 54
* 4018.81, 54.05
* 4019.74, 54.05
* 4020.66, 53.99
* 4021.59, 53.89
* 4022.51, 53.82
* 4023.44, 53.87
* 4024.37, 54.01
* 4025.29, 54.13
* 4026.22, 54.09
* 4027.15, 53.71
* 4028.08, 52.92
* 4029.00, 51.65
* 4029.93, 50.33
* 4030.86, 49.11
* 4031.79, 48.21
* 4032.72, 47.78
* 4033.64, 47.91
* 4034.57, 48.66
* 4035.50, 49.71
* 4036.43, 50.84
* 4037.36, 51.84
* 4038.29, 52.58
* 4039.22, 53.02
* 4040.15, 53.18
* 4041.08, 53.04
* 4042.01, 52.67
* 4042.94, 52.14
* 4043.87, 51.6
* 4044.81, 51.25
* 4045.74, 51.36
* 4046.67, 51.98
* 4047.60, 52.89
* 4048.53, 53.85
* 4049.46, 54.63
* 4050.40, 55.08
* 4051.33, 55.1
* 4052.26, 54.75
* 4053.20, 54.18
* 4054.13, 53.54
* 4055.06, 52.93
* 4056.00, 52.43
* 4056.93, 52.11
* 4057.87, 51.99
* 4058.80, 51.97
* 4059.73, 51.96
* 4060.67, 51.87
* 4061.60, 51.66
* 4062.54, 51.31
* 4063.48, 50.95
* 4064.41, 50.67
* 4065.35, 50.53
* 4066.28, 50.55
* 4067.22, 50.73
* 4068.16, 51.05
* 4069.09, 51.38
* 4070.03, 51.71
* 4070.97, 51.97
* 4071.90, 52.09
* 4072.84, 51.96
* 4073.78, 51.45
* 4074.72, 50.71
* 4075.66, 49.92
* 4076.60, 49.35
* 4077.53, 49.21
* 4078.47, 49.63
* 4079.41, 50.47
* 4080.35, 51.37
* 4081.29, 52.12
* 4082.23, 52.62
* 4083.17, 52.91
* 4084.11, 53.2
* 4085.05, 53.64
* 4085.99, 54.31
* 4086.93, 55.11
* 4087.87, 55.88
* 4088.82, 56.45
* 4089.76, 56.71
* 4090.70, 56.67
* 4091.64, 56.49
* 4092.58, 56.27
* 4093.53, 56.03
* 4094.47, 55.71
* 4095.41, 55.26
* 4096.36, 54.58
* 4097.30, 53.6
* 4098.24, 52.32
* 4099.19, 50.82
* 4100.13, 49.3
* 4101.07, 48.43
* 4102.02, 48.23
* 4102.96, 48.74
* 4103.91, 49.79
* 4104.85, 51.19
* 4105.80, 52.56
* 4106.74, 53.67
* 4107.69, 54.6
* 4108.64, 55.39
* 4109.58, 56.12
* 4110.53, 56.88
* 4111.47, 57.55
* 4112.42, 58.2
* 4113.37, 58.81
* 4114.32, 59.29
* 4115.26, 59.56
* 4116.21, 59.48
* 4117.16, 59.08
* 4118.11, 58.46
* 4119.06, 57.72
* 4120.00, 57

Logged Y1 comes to 4044.81 angstroms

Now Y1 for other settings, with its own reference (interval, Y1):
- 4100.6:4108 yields 4102.02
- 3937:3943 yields 3937.29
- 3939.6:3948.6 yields 3940.01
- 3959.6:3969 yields 3968.24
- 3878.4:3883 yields 3882.38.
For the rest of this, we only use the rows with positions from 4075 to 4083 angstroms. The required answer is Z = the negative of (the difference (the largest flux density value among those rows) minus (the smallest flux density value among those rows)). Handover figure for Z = -3.4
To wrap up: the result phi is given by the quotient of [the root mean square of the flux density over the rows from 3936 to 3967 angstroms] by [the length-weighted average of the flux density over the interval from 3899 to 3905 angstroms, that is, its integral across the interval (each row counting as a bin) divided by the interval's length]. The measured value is 0.79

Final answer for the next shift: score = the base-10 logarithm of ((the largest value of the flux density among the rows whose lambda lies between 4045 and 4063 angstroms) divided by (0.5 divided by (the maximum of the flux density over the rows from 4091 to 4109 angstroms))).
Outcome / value 3.79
